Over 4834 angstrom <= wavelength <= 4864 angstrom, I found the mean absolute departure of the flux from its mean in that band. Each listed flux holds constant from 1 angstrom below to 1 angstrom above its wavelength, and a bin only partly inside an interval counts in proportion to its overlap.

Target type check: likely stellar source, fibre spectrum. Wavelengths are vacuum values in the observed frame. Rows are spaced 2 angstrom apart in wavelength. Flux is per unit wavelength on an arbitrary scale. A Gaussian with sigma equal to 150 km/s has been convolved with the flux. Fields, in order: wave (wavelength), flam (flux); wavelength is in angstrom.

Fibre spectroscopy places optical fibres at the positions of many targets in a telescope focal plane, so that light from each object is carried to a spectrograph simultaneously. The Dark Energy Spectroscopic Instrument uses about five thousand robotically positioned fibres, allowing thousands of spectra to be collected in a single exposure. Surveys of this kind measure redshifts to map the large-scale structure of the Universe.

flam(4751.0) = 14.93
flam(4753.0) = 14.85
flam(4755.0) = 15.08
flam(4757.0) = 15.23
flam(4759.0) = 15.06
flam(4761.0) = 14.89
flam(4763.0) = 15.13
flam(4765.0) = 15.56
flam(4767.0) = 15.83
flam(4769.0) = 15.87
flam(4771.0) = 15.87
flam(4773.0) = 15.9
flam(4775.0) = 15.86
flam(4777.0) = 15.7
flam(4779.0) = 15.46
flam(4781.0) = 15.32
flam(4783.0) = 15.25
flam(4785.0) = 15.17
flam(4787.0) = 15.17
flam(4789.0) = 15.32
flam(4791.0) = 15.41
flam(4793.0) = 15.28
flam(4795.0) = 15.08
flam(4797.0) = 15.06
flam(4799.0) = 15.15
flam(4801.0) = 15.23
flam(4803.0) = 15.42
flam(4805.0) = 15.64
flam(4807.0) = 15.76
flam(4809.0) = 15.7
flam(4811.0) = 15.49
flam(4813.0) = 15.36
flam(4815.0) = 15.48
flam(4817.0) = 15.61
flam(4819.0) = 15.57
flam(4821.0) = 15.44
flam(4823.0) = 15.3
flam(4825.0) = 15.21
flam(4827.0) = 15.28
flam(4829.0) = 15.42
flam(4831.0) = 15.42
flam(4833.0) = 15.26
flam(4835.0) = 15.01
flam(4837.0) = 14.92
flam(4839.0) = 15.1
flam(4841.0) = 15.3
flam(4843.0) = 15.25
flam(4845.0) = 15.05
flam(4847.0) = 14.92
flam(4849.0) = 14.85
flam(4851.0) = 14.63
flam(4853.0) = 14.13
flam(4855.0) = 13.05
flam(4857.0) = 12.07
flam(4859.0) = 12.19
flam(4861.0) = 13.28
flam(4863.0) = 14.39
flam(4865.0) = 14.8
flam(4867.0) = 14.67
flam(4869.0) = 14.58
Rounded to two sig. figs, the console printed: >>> 0.89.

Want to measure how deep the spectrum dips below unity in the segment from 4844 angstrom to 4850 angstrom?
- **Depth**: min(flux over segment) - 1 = 13.85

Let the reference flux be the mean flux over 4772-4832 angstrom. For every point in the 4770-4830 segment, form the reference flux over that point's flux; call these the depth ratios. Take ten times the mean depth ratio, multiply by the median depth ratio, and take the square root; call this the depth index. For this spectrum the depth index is 3.16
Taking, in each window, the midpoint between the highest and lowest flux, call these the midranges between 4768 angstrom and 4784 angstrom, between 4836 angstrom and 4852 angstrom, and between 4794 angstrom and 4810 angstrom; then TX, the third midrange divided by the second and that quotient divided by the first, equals 0.0661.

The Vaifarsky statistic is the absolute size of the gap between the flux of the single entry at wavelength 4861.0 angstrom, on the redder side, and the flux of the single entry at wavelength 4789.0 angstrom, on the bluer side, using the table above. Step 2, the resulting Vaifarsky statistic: 2.0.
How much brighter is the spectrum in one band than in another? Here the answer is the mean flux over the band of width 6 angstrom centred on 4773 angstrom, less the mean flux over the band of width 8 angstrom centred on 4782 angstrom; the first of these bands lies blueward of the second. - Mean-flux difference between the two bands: 0.6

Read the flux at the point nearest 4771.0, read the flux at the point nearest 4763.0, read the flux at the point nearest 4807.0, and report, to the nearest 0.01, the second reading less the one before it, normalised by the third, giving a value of -0.05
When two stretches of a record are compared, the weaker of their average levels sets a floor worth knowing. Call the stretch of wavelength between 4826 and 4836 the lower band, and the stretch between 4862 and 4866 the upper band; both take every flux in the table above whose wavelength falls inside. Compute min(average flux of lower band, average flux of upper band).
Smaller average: 14.6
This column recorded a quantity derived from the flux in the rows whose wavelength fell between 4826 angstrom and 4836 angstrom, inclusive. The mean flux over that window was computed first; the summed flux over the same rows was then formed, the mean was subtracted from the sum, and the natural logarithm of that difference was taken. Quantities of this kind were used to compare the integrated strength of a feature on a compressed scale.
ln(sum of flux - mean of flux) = 4.11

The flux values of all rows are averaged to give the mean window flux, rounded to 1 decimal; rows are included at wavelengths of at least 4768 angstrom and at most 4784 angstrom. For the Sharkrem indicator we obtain 15.7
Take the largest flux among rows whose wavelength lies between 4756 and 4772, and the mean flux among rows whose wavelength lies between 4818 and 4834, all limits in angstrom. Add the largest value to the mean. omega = 31.2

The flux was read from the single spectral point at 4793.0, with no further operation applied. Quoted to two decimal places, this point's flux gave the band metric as 15.28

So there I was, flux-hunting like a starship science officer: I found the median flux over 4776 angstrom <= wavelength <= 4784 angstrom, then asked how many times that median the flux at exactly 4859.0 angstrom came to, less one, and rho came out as -0.21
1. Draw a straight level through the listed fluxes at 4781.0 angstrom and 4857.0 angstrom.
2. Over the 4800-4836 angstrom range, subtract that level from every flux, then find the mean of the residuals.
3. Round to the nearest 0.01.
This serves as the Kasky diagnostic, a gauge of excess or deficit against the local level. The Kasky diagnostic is 1.68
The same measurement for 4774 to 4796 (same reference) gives 0.22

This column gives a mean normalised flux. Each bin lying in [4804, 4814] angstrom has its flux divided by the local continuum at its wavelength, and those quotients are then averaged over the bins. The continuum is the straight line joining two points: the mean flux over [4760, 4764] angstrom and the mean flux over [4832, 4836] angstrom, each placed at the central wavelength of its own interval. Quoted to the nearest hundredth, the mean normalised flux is 1.03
